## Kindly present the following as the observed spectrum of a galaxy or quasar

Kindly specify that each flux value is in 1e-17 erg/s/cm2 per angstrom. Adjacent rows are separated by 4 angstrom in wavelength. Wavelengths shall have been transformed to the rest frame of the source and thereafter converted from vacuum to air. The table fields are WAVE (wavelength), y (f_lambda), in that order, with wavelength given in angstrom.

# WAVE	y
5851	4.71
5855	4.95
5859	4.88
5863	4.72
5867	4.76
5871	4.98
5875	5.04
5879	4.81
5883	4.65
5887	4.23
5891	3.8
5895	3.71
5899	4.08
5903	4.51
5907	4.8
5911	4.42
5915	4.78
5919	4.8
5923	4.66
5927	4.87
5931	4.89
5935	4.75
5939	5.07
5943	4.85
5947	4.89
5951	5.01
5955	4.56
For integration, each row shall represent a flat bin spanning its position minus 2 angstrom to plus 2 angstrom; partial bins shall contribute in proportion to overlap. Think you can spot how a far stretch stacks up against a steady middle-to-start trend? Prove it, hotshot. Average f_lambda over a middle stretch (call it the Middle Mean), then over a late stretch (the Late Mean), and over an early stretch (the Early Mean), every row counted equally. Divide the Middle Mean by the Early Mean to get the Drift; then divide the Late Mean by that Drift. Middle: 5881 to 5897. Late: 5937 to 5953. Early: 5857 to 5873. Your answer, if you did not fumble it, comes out 5.8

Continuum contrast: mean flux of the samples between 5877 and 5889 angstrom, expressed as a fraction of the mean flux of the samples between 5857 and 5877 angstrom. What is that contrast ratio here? 0.94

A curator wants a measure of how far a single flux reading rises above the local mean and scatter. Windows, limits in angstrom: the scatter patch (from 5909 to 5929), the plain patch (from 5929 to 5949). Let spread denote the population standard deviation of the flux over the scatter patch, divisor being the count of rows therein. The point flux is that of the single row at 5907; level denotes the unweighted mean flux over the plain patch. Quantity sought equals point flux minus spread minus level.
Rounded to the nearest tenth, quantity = -0.2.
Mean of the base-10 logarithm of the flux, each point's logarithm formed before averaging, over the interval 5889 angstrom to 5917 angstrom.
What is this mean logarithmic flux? 0.63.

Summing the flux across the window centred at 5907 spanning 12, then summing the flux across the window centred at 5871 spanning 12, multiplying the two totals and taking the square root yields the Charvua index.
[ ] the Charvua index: 14.2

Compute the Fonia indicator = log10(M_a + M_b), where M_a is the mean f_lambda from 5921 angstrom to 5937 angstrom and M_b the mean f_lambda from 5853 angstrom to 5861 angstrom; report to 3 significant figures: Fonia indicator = 0.987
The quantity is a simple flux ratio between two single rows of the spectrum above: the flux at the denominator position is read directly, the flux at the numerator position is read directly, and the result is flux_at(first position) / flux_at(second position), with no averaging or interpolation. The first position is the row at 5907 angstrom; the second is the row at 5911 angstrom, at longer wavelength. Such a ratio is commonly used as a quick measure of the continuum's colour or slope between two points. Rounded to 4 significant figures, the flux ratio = 1.086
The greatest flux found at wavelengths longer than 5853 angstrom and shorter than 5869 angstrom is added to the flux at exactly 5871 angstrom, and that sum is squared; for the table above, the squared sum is 99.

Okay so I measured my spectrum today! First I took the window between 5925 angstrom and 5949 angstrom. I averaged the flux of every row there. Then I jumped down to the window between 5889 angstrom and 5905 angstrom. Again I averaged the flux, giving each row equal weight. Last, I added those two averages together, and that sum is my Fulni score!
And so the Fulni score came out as 8.9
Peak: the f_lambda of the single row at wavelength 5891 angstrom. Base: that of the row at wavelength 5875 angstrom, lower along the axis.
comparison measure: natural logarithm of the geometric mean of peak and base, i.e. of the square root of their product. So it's 1.48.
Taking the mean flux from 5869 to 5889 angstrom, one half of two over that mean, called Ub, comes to 0.2109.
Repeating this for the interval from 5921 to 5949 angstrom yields 0.2060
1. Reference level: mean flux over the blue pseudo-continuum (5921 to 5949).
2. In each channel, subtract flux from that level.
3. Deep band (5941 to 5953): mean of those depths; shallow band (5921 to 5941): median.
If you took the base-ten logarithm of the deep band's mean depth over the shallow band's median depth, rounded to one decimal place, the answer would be 0.6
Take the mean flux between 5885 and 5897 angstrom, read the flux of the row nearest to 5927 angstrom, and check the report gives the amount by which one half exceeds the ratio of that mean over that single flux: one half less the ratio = -0.30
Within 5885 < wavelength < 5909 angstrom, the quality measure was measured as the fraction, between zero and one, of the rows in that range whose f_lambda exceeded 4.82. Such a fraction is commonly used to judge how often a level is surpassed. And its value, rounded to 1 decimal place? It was 0.0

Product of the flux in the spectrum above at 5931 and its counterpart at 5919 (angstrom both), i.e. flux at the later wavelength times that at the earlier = 23.5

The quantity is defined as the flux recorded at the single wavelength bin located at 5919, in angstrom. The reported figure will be 4.8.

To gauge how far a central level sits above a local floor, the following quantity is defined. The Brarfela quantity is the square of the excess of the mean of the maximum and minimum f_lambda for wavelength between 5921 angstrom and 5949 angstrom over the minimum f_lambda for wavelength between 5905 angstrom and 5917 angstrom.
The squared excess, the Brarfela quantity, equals 0.20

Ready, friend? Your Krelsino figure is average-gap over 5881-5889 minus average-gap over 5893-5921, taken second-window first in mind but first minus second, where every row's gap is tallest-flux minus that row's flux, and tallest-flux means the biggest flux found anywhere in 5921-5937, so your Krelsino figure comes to 0.0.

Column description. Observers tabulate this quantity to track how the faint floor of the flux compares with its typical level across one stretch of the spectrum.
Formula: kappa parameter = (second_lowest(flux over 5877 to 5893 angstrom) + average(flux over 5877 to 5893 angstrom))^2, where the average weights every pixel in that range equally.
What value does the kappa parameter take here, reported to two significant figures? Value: 74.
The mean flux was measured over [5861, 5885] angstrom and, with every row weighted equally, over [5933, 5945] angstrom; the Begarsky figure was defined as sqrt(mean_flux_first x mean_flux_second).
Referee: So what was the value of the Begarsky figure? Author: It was 4.86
